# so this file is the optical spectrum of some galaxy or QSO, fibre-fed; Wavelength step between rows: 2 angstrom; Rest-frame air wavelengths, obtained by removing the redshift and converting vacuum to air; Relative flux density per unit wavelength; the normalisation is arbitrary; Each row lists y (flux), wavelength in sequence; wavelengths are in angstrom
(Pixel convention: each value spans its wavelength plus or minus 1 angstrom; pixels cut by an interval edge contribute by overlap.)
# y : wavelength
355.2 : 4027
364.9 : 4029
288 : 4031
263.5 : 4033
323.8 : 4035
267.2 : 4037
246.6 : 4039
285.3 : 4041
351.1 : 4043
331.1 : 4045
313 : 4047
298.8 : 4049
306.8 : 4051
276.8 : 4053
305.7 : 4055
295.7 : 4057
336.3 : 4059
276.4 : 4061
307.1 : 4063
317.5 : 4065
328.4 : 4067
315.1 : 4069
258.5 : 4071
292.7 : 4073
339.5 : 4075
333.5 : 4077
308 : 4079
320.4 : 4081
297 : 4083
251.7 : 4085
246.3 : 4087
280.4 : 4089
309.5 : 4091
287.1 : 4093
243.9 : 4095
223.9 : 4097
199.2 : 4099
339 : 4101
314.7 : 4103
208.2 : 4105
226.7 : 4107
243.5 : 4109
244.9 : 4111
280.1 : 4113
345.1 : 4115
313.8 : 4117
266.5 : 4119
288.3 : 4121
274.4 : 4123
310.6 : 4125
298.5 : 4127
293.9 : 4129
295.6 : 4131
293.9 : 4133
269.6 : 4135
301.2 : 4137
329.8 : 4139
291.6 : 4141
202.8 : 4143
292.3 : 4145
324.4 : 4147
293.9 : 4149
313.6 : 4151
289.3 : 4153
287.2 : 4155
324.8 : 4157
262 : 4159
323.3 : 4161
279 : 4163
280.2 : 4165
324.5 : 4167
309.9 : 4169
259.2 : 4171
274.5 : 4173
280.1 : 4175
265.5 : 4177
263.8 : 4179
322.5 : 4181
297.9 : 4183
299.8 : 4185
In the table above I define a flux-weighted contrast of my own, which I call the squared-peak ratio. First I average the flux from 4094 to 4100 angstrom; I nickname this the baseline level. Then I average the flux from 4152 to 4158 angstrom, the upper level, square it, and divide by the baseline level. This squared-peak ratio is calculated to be 406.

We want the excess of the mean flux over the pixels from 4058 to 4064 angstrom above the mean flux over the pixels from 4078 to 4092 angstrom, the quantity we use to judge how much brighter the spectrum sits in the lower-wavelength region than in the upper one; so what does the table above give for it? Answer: 19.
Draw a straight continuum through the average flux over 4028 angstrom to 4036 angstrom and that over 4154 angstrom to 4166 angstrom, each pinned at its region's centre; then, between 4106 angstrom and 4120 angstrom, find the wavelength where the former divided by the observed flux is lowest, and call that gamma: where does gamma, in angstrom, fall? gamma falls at 4115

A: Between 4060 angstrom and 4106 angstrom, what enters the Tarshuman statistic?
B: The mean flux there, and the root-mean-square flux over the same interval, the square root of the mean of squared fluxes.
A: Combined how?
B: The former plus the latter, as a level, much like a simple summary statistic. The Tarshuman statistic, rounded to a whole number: 577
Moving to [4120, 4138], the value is 584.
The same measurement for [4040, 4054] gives 619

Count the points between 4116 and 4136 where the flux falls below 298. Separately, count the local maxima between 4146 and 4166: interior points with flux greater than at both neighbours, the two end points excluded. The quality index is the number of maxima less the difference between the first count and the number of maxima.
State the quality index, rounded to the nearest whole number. -1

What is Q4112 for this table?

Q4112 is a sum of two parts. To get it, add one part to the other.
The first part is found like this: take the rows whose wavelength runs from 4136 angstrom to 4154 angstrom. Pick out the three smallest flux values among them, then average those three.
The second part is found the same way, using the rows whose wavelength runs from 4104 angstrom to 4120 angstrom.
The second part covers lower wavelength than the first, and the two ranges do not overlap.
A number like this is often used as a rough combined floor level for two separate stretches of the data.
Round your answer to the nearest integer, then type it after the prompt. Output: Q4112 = 487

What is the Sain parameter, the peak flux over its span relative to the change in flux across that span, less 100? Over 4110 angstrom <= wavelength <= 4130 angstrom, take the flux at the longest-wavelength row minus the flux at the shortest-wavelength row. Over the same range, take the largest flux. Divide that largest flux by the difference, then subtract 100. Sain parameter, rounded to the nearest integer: -93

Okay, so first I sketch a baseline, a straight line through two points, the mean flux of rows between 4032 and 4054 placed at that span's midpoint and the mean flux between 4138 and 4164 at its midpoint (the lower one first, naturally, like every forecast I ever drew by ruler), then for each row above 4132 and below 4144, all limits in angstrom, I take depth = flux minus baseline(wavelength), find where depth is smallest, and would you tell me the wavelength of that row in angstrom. 4143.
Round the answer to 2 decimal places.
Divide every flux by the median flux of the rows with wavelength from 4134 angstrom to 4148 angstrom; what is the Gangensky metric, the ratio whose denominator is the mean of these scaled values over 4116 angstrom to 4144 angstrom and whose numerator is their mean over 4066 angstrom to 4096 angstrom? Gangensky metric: 1.02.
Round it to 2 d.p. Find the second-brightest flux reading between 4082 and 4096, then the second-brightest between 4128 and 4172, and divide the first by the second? 0.91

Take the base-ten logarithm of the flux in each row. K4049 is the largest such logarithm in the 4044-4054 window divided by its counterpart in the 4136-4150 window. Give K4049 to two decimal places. 1.00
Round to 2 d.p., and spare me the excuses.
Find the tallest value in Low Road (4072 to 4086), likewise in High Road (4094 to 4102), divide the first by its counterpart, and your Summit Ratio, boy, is 1.00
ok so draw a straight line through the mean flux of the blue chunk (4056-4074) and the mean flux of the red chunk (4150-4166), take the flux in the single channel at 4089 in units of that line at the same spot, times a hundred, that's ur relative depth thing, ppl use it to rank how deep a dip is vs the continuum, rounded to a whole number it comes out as 93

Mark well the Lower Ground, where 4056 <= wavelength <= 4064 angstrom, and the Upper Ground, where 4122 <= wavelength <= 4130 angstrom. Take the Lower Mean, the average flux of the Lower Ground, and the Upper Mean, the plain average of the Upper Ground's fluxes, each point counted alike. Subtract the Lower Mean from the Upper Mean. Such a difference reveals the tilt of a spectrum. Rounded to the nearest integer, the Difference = -10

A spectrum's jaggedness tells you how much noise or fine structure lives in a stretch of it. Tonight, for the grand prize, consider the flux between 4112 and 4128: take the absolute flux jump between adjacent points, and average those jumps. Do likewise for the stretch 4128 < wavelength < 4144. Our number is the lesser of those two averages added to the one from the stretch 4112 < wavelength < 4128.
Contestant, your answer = 63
